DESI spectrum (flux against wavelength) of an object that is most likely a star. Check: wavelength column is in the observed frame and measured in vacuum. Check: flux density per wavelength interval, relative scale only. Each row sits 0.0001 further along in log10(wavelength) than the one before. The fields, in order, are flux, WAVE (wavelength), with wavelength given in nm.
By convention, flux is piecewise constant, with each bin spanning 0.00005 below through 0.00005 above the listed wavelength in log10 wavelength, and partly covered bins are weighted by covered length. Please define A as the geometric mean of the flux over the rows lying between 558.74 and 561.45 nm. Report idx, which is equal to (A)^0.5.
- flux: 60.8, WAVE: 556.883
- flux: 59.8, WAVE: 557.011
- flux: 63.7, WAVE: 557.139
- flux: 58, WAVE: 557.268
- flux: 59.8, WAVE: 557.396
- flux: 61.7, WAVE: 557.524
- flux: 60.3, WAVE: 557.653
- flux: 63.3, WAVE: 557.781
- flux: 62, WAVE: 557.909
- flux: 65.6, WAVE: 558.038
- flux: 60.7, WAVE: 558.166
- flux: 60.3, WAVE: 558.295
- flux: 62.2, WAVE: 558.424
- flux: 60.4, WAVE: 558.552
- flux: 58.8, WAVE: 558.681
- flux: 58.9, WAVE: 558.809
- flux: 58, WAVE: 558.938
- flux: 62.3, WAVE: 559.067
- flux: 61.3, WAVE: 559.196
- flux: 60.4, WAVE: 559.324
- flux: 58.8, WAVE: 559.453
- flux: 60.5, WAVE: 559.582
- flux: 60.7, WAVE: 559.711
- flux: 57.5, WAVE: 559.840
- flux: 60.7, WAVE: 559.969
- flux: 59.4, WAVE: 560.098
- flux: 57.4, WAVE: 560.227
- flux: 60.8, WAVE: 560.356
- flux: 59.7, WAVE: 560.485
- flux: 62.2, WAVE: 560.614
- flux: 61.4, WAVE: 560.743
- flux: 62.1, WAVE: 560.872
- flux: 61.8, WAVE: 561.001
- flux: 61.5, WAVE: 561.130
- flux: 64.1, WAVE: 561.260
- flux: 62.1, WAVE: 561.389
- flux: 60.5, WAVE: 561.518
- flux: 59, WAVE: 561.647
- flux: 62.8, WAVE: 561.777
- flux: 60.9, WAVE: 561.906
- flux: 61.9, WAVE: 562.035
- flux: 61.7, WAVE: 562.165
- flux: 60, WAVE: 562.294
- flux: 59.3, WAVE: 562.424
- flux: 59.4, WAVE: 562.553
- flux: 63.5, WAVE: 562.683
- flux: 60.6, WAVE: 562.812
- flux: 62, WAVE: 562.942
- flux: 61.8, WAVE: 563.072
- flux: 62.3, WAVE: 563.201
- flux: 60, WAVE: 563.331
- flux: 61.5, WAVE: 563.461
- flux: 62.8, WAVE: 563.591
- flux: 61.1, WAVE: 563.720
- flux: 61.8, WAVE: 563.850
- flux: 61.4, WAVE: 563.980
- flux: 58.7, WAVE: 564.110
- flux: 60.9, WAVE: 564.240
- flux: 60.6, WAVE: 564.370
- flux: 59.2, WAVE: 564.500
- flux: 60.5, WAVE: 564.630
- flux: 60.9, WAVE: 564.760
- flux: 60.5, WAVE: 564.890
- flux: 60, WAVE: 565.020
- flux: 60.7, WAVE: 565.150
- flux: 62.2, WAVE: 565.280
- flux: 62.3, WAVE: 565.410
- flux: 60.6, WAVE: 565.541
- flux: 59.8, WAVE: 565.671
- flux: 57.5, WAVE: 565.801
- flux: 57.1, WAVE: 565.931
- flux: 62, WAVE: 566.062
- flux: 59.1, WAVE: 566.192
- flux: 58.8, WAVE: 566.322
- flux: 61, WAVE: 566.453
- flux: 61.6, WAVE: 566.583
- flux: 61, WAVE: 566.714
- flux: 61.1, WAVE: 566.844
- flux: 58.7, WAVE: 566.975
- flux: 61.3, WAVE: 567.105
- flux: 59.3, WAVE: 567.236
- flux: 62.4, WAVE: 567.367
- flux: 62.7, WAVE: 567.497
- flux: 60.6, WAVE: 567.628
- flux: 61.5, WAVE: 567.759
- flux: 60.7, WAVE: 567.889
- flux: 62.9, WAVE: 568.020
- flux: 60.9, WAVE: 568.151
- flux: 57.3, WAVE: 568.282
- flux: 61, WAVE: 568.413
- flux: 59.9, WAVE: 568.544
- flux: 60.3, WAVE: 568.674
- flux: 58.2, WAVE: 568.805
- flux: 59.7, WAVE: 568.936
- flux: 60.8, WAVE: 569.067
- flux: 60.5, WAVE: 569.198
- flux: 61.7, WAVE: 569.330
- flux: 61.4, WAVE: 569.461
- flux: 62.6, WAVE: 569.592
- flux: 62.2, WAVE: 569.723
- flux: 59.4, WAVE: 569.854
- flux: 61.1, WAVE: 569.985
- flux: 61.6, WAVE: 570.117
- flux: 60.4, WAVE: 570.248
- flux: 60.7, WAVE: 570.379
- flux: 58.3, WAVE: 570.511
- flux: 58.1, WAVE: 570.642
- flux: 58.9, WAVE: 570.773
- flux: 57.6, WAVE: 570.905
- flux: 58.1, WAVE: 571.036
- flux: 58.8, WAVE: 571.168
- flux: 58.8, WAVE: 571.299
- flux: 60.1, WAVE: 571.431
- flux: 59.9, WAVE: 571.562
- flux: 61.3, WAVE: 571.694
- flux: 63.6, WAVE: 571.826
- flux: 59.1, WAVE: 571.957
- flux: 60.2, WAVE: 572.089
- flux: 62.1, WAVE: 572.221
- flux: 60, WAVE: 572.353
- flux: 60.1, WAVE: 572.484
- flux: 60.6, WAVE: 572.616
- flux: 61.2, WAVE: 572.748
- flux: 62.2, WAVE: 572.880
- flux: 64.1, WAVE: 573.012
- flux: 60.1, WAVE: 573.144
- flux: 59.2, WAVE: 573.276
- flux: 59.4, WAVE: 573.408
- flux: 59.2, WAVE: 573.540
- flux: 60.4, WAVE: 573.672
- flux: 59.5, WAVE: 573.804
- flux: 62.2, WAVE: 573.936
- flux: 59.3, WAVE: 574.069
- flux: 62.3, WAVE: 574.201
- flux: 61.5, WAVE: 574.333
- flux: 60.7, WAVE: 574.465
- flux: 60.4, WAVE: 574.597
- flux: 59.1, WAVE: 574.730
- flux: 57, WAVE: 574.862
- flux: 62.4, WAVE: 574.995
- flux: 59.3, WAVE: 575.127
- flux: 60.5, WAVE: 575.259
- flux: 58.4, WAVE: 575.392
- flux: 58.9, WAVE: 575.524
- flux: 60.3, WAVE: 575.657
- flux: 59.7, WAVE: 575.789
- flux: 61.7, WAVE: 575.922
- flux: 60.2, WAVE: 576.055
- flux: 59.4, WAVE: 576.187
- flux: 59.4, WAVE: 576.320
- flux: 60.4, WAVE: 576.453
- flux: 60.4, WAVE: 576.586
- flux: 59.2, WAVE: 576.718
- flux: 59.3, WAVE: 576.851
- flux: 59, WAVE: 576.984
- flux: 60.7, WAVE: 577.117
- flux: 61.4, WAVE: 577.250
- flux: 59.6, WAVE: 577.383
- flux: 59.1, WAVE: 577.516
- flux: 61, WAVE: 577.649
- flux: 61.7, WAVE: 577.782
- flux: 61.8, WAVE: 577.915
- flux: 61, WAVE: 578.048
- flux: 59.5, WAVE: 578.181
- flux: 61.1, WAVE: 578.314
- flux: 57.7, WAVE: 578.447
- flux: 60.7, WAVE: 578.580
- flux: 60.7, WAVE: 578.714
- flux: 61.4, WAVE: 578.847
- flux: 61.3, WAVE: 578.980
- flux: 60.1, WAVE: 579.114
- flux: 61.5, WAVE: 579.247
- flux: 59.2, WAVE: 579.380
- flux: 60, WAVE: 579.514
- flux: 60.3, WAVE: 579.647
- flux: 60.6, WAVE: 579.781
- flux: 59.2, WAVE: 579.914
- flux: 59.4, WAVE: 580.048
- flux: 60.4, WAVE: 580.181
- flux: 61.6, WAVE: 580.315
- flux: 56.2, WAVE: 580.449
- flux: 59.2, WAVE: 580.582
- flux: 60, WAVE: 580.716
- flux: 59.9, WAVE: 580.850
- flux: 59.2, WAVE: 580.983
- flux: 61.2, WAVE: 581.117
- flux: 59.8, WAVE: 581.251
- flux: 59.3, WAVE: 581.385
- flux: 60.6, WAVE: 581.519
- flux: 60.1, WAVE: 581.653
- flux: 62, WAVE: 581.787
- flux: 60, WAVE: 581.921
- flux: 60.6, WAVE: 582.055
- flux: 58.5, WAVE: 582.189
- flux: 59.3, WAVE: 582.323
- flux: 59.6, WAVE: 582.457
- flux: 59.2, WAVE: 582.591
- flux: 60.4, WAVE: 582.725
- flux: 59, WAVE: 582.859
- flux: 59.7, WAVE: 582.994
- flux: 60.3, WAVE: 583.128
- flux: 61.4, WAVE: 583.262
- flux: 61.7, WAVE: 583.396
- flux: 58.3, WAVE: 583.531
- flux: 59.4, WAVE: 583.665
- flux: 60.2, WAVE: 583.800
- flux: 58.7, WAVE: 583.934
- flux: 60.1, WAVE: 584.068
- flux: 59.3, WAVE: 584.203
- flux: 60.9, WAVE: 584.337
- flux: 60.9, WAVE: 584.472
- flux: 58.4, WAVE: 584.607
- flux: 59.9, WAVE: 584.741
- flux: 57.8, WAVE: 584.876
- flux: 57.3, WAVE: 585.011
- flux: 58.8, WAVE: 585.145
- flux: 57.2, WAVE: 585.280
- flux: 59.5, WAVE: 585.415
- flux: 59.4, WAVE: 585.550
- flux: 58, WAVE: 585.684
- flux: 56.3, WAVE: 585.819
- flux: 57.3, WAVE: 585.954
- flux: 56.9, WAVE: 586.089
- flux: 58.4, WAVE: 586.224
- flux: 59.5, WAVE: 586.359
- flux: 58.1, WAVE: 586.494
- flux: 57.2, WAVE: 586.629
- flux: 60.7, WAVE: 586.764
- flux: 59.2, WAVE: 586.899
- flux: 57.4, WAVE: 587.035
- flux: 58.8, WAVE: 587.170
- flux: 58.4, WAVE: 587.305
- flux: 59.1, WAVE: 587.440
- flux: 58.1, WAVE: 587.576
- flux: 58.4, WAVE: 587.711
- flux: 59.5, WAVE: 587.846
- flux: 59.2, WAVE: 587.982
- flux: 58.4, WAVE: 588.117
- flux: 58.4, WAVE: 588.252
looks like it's 7.78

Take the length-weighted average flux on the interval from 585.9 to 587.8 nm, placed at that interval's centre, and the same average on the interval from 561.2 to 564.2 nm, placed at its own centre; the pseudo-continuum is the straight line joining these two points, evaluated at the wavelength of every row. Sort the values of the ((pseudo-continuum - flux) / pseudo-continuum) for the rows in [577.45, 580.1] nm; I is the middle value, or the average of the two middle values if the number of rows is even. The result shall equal -0.022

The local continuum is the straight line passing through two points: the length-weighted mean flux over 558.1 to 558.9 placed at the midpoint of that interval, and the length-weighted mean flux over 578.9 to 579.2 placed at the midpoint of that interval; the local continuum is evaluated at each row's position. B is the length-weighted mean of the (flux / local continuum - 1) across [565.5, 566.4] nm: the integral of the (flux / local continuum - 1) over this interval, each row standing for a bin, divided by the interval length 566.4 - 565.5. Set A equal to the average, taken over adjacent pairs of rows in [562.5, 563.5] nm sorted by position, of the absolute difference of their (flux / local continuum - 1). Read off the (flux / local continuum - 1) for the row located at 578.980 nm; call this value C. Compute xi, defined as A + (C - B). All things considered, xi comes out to 0.058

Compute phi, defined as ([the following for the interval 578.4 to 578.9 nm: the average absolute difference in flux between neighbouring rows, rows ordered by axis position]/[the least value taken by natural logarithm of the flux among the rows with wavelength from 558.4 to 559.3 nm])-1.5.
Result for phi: -1.20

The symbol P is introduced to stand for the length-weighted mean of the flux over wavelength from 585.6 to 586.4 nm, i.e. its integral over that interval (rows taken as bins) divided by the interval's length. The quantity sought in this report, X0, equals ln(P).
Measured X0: 4.06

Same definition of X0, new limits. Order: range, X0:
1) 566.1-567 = 4.10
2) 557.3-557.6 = 4.10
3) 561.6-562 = 4.11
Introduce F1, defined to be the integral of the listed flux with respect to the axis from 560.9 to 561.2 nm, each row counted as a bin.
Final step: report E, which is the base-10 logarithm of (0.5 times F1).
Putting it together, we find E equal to 0.97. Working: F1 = 18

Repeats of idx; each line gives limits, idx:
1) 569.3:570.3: 7.83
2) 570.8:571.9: 7.73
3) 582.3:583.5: 7.75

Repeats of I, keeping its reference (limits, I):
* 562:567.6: 0.002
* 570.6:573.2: 0.001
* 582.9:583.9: -0.024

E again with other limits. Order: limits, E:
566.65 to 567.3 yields 1.29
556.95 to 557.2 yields 0.89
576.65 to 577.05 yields 1.07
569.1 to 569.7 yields 1.27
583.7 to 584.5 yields 1.38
